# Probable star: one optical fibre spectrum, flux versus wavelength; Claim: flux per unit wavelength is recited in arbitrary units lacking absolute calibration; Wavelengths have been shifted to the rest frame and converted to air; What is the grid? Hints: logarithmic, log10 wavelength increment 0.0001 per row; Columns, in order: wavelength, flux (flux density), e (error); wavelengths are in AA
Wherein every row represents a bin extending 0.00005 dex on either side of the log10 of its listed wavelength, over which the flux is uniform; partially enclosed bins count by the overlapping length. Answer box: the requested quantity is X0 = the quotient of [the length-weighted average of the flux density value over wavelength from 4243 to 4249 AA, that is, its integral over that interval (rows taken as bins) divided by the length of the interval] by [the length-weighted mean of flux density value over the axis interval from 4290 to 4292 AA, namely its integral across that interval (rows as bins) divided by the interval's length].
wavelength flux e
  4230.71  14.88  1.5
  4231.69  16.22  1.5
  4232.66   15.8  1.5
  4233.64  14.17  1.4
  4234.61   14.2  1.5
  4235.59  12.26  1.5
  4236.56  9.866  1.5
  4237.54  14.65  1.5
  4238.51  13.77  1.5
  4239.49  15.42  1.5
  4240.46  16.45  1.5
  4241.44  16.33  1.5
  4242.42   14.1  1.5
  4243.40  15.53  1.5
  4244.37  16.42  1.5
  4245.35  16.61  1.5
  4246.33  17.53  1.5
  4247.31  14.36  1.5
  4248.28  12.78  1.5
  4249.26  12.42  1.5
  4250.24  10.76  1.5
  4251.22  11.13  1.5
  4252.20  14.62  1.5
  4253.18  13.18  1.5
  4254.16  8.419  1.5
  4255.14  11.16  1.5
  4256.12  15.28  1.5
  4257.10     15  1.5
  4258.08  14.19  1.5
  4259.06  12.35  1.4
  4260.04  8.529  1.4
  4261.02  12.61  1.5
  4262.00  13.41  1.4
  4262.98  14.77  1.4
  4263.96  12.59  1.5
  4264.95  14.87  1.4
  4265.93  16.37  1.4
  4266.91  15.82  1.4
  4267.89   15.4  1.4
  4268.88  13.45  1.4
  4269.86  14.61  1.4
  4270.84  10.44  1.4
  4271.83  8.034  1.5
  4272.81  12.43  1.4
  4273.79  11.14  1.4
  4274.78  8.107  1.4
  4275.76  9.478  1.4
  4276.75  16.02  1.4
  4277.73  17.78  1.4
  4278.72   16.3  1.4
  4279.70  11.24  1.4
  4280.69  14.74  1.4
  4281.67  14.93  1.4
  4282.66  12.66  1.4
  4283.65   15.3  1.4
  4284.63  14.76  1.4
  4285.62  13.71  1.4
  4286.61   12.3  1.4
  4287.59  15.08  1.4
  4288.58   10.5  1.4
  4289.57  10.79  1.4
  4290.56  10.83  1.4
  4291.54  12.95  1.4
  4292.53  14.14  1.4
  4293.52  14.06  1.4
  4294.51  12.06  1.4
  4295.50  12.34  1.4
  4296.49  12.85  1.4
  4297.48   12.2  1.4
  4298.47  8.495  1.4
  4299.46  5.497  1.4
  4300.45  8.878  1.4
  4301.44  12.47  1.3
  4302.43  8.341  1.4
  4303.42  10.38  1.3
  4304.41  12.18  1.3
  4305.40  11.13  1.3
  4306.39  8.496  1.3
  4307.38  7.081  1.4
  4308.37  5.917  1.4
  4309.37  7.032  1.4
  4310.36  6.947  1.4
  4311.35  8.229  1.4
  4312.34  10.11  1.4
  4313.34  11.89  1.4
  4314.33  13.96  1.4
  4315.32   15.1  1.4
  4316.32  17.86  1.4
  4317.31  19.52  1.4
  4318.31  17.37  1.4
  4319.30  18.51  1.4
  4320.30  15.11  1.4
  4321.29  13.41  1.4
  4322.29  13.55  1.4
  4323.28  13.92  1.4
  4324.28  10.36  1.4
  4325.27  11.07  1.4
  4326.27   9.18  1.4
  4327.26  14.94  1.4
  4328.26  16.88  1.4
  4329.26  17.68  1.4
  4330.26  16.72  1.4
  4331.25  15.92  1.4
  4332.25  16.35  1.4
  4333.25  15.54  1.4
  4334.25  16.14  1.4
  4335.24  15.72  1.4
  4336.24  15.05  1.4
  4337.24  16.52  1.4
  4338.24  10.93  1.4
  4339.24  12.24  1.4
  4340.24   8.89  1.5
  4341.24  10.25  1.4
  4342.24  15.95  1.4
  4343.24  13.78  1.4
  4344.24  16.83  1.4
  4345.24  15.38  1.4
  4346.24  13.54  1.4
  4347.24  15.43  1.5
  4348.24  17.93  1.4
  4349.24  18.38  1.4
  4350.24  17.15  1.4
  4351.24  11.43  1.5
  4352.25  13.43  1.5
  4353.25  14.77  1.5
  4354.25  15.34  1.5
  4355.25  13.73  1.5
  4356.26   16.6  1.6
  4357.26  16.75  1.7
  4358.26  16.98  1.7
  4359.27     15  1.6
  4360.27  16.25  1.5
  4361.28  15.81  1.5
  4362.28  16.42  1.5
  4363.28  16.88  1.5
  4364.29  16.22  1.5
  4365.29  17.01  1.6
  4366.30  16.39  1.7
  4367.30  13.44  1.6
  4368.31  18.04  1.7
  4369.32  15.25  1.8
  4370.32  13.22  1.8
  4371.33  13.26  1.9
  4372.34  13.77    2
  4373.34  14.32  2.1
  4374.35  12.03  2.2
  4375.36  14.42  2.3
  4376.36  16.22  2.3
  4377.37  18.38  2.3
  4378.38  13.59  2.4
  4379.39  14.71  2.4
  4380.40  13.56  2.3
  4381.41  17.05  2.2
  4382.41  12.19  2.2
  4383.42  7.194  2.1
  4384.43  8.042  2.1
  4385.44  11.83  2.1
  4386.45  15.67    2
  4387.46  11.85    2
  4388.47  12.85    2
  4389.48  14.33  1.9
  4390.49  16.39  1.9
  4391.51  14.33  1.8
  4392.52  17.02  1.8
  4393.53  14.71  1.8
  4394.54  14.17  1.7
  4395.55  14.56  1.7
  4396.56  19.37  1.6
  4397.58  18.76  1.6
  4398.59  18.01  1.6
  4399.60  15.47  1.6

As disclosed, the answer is 1.3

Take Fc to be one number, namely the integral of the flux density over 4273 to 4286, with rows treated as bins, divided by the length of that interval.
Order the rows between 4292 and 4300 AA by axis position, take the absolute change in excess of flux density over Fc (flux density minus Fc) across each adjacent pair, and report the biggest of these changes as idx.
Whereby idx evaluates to 3.7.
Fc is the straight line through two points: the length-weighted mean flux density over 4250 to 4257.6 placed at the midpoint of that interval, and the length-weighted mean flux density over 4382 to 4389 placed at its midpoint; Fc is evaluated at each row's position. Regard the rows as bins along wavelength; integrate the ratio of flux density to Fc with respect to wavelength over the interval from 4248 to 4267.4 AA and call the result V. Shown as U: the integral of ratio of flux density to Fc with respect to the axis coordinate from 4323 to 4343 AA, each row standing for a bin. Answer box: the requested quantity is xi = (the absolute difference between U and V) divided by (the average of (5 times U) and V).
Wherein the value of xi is 0.049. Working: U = 23.7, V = 20.3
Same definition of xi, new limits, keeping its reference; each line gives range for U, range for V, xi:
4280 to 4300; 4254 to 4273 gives 0.008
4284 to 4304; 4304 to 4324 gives 0.025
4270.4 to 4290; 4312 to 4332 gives 0.067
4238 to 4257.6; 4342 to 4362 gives 0.069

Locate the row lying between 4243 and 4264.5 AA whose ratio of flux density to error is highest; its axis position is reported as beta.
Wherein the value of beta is 4246.33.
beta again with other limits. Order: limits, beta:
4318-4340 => 4319.30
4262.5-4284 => 4277.73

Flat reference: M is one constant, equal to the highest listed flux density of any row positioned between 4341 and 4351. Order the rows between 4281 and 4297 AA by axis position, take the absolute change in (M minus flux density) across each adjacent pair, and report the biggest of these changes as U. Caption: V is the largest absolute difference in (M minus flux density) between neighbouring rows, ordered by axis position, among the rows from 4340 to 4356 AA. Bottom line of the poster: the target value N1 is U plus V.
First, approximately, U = 4.58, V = 5.7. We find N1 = 10.3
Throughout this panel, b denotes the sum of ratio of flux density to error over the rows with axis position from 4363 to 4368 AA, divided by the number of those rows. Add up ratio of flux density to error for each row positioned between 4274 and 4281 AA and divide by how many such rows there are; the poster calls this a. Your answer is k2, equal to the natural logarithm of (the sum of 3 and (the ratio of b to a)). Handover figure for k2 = 1.40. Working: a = 9.6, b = 10.1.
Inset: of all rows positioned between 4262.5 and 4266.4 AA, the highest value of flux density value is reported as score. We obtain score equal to 16.37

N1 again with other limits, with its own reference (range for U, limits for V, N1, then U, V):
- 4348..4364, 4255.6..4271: 9.9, 5.72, 4.2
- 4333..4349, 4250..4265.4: 10.5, 5.70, 4.8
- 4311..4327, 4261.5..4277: 10.1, 3.56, 6.5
